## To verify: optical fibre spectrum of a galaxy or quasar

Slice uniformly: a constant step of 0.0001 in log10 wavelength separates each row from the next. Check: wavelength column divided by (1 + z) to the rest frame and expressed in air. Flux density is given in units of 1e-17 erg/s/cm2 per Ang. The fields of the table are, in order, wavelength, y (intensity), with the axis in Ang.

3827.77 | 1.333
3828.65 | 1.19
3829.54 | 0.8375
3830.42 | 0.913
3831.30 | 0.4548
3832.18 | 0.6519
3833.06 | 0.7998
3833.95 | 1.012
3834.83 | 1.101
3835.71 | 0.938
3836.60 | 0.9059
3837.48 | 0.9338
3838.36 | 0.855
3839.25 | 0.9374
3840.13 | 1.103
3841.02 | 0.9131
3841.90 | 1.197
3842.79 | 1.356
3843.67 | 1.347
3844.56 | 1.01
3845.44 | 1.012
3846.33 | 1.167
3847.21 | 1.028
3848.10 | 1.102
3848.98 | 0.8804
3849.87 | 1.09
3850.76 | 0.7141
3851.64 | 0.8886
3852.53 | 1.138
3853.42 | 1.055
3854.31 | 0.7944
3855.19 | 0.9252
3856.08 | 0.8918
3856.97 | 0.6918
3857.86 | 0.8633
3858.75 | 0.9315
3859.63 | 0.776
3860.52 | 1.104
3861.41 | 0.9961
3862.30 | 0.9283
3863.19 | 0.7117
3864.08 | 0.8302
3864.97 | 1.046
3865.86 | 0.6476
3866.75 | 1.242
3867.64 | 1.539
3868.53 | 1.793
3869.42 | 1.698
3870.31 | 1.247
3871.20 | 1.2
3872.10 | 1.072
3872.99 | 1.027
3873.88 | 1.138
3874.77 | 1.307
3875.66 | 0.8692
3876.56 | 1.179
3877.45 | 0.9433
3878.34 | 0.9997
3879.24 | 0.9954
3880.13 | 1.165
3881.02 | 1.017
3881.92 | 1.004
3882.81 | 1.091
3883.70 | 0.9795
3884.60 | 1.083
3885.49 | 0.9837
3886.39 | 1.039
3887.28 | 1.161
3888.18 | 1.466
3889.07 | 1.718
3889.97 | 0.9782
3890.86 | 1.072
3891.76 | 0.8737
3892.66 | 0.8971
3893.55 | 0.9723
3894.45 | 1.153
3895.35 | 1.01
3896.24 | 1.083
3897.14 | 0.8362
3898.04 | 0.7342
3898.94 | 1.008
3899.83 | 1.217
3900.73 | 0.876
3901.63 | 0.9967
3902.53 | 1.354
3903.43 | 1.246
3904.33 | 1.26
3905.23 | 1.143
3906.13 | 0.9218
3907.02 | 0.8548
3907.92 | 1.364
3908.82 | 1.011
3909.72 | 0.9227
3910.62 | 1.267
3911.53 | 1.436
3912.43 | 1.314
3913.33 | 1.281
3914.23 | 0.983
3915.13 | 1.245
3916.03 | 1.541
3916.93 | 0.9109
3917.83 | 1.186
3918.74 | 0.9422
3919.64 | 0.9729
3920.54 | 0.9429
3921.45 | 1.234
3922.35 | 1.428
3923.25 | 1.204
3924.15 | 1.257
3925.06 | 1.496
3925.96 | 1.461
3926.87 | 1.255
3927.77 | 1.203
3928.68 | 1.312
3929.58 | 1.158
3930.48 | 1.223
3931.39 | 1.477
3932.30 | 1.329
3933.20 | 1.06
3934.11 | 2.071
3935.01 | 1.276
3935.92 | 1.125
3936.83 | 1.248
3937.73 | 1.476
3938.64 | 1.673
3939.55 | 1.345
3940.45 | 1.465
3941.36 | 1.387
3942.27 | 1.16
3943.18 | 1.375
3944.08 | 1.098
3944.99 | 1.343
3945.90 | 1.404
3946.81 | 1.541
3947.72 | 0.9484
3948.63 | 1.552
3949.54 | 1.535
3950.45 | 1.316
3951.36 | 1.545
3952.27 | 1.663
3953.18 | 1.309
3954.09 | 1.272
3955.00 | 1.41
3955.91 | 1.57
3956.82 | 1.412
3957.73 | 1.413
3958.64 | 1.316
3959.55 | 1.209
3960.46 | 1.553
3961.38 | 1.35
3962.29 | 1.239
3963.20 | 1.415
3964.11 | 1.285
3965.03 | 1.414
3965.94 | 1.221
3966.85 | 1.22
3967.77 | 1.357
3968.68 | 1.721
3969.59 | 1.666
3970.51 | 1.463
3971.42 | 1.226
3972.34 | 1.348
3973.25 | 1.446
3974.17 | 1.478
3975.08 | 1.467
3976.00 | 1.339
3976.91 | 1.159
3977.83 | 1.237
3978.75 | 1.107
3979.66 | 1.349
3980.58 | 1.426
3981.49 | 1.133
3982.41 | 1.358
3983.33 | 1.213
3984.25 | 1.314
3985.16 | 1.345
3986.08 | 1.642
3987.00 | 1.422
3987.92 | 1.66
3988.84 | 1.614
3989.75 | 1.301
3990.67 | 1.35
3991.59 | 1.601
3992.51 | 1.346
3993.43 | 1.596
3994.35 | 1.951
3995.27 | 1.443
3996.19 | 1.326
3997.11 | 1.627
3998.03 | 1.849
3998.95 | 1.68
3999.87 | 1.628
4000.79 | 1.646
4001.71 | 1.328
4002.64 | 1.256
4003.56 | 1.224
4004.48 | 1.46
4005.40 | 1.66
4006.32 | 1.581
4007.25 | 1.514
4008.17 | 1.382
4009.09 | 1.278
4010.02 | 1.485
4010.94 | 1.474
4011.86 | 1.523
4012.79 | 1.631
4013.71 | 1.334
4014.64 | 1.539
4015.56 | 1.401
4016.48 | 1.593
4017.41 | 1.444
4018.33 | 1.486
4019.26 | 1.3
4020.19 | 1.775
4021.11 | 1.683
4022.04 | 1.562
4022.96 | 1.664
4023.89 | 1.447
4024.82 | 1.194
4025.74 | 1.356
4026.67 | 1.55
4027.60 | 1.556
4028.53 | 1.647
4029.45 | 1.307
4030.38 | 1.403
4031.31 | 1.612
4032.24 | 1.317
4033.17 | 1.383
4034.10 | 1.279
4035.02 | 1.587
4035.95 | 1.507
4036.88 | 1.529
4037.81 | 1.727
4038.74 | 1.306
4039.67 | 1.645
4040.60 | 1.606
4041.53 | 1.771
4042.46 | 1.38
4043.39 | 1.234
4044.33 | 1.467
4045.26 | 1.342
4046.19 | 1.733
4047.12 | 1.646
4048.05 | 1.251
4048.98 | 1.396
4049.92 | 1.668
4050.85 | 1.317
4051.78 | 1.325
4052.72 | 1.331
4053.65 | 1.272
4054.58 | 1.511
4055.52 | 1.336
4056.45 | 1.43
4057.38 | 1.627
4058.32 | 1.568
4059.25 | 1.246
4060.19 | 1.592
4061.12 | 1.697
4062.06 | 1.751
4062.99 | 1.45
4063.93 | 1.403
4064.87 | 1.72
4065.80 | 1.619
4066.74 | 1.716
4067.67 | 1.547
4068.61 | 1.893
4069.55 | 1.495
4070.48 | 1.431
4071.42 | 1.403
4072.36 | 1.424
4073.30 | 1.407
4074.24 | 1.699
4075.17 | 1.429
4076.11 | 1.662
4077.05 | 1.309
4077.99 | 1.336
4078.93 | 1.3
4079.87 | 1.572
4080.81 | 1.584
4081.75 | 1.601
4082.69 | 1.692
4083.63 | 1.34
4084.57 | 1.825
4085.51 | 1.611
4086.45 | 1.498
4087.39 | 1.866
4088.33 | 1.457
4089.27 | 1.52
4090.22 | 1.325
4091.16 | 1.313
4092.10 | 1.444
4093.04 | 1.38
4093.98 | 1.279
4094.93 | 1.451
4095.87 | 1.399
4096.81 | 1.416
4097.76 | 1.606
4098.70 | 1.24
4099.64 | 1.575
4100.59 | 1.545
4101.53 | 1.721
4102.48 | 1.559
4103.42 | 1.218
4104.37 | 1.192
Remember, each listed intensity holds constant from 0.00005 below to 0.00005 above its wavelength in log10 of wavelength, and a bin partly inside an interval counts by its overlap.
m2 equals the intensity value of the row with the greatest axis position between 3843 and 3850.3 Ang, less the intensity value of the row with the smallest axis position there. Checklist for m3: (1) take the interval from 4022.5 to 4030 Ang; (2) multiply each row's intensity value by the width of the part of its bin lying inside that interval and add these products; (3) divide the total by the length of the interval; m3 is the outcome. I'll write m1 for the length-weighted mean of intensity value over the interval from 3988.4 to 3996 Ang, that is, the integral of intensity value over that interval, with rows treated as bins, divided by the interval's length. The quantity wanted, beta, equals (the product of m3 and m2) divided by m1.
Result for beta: -0.2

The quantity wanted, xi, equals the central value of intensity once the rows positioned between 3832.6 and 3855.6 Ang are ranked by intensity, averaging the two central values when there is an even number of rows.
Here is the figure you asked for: 1.01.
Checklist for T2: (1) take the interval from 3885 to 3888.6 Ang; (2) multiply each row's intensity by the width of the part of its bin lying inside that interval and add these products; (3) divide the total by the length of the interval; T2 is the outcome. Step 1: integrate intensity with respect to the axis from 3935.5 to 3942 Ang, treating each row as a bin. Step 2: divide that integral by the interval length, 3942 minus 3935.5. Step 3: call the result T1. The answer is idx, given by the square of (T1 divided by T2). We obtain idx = 1.42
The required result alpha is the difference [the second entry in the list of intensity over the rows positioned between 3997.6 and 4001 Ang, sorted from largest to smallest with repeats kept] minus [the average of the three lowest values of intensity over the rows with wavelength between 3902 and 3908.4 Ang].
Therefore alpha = 0.71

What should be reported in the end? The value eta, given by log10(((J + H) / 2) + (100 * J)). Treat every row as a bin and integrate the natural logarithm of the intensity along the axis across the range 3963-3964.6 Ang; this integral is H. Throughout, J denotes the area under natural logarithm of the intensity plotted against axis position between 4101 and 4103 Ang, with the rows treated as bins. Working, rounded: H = 0.5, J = 1.0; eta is 2.0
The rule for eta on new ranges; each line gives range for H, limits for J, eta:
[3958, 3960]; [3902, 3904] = 1.7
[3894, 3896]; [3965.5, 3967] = 1.5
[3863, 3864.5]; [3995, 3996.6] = 1.7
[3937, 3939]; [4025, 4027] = 1.8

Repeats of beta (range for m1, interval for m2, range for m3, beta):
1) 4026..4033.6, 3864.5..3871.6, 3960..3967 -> 0.1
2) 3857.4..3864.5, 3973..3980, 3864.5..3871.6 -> -0.1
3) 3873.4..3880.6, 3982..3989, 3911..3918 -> 0.3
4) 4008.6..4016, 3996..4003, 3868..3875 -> -0.1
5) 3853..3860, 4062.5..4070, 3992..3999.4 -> 0.1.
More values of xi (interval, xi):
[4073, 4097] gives 1.45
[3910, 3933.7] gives 1.25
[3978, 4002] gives 1.42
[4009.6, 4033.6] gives 1.49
